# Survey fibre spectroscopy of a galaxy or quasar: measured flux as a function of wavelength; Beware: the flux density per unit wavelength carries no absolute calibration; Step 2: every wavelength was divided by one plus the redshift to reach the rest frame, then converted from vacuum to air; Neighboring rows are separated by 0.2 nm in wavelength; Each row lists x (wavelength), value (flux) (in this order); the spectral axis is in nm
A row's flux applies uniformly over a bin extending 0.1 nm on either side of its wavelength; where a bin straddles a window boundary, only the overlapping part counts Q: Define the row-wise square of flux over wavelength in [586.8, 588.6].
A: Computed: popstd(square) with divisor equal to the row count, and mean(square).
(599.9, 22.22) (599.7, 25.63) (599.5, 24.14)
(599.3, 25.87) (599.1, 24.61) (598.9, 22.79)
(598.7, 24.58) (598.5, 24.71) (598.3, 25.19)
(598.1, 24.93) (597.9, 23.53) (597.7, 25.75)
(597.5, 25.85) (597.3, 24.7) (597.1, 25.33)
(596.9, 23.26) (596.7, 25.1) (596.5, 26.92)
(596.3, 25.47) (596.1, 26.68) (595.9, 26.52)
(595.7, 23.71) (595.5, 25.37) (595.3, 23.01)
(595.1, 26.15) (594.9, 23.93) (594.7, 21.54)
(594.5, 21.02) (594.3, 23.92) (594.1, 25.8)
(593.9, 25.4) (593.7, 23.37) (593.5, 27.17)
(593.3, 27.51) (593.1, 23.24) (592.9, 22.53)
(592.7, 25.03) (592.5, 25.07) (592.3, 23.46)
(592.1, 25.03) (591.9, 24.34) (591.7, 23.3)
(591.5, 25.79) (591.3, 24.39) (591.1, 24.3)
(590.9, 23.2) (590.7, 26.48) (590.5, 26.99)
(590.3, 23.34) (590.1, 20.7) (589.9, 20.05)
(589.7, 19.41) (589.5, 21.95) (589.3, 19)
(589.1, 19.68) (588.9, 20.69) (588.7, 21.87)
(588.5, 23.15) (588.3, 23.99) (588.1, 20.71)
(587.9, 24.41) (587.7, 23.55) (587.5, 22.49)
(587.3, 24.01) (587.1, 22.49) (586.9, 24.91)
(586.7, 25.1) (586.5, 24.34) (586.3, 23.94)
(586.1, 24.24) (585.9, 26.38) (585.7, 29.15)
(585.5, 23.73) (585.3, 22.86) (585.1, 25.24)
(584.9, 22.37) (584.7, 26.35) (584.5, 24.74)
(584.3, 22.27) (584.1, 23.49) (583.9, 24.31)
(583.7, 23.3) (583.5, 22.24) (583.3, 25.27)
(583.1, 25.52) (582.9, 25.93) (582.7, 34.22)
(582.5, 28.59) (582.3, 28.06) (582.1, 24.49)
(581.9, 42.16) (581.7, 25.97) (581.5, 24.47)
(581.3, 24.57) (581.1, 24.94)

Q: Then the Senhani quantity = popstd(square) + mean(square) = 599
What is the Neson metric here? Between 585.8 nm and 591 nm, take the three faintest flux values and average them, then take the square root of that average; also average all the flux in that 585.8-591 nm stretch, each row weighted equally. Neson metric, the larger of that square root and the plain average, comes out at 23.0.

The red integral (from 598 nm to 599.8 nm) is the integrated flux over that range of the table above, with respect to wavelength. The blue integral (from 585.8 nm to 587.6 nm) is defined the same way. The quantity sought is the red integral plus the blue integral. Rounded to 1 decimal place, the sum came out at 88.1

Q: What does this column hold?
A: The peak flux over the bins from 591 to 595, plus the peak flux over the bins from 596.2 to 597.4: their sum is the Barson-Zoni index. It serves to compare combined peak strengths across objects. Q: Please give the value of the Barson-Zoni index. 54.4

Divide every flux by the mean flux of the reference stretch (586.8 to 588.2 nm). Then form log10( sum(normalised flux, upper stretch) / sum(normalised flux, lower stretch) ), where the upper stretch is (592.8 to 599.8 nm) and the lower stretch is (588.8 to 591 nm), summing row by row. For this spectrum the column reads 0.6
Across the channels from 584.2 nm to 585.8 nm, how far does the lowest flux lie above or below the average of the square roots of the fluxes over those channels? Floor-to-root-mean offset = 17.3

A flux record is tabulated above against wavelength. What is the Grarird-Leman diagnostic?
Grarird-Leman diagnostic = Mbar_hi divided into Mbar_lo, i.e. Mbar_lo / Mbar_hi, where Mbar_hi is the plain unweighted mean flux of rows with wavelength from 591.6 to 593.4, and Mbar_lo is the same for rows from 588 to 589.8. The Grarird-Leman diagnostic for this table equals 0.87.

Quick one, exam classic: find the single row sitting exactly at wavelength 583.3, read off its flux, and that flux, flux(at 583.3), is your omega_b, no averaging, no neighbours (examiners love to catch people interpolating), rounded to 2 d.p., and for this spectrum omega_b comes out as 25.27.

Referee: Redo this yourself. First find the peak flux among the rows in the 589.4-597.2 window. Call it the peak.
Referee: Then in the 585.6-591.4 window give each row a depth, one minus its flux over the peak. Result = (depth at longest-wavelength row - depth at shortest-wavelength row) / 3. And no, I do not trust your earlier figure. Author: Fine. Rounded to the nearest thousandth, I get 0.058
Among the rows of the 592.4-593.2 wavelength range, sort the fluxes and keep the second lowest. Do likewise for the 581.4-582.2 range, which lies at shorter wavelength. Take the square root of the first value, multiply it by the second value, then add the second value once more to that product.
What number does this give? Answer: 143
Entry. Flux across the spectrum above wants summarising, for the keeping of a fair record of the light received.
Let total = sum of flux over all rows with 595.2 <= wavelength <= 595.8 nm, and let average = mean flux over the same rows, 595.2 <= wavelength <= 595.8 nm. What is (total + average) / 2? 48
